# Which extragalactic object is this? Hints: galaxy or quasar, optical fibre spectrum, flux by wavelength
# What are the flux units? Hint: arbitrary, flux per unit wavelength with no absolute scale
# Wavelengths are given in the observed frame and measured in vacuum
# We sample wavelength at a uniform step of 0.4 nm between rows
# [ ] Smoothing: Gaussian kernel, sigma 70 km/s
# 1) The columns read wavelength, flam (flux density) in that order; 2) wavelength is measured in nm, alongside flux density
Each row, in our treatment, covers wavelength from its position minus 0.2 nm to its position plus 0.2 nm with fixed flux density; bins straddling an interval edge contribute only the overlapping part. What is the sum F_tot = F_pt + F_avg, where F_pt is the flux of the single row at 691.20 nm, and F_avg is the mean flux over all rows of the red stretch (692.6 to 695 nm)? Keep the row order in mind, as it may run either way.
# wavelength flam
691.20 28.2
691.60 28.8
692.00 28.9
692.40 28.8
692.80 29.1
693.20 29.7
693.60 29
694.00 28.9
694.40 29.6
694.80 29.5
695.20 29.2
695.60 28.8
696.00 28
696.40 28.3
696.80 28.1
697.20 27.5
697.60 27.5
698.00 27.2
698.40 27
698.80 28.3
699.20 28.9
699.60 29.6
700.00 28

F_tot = 57.5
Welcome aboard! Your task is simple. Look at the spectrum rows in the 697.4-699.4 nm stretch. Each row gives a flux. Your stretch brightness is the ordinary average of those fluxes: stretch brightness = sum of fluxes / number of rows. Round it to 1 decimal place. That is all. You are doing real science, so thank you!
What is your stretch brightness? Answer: 27.8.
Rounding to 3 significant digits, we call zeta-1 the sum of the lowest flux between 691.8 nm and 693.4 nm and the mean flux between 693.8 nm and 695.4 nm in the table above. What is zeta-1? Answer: 58.1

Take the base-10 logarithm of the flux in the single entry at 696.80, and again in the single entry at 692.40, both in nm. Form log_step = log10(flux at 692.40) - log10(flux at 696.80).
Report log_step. 0.011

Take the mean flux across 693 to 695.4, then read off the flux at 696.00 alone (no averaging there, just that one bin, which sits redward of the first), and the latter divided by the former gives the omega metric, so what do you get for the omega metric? 0.96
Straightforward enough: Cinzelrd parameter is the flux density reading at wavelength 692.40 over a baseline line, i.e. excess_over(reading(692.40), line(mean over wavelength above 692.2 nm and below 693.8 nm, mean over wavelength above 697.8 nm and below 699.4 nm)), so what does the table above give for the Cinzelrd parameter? -0.5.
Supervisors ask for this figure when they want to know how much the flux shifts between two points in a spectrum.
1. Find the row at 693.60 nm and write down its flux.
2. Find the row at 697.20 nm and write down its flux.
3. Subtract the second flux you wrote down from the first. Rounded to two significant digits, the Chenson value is 1.5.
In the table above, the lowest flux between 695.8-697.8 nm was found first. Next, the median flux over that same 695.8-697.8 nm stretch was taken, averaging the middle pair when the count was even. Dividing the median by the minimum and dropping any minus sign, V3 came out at 1.02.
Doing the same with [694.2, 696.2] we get 1.04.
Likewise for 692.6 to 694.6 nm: 1.01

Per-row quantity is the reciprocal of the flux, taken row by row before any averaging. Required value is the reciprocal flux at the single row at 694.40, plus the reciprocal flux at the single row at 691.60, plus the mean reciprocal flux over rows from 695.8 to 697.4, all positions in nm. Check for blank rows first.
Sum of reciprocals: 0.104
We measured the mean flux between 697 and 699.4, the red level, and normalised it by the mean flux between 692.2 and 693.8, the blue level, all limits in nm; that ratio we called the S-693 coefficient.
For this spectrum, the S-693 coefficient 0.951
